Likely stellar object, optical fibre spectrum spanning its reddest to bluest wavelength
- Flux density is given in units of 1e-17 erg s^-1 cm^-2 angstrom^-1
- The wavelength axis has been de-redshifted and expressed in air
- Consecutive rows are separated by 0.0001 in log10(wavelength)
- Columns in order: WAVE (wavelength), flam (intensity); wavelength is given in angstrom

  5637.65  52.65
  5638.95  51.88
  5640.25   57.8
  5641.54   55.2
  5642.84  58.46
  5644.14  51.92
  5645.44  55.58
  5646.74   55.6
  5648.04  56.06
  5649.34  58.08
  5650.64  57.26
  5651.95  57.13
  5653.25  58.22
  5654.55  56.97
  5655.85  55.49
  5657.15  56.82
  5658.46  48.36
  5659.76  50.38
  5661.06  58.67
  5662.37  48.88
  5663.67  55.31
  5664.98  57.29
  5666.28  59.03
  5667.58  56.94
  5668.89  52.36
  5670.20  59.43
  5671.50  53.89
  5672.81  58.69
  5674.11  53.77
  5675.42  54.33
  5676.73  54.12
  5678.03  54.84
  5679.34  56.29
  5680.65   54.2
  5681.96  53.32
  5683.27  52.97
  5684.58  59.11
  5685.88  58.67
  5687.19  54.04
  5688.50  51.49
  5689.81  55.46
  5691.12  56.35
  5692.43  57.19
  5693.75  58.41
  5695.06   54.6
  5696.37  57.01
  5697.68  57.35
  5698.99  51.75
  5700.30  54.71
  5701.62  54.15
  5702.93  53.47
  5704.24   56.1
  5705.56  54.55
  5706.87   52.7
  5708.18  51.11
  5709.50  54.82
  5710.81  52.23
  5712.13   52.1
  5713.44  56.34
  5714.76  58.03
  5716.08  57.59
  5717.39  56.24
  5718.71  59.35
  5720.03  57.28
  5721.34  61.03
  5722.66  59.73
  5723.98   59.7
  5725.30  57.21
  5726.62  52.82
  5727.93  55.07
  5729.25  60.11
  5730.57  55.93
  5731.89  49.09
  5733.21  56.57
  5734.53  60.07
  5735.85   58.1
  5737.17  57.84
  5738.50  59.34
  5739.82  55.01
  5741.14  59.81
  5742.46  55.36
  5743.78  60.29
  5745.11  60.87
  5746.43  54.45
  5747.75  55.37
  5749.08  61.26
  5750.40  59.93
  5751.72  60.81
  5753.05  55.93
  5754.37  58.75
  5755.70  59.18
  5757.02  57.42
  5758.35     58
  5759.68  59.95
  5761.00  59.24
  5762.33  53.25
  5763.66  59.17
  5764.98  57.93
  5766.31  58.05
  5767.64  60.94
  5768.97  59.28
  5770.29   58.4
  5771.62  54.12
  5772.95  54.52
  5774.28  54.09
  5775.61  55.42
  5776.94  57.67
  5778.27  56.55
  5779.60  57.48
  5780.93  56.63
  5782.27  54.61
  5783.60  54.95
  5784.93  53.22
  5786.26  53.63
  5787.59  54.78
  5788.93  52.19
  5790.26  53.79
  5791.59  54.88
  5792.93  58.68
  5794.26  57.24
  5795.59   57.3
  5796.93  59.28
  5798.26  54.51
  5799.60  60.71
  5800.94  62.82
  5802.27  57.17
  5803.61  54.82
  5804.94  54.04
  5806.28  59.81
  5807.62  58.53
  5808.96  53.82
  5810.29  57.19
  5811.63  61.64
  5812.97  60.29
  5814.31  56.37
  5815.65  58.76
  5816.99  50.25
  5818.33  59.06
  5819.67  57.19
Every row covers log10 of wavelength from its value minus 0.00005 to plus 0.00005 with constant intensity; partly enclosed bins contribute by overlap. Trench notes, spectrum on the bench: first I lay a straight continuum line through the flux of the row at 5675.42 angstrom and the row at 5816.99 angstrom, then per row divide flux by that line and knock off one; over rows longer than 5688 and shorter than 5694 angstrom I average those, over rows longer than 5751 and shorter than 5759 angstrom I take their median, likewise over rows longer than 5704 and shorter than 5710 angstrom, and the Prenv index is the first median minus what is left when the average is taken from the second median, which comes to 0.14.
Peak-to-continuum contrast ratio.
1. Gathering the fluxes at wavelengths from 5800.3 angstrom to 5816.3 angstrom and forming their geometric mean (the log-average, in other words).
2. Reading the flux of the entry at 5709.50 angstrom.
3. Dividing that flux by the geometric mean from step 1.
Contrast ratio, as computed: 0.95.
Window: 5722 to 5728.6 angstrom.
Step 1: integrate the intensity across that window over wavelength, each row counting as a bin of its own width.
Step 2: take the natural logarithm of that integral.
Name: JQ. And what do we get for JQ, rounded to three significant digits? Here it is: 5.93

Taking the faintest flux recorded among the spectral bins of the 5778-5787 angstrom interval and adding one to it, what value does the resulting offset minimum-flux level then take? 54.2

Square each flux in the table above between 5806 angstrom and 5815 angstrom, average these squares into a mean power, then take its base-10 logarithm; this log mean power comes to 3.53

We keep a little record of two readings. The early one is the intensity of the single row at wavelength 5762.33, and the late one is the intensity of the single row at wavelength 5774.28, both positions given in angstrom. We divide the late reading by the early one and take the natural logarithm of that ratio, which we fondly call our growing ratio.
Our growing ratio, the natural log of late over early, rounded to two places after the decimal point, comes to 0.02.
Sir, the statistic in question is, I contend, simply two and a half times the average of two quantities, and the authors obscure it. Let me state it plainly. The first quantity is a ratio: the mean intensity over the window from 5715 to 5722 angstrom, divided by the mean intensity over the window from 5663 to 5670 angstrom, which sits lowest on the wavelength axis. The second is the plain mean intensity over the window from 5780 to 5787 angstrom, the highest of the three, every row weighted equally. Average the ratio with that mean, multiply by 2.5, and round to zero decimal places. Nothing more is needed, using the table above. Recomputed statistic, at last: 70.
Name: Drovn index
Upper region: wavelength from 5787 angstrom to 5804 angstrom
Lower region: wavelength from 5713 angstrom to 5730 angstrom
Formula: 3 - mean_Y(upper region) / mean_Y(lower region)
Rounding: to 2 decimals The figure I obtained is 2.02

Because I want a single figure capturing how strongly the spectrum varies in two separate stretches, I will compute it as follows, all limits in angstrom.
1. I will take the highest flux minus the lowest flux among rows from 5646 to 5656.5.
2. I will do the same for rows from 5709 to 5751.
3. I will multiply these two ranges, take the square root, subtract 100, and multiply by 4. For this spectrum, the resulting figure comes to -377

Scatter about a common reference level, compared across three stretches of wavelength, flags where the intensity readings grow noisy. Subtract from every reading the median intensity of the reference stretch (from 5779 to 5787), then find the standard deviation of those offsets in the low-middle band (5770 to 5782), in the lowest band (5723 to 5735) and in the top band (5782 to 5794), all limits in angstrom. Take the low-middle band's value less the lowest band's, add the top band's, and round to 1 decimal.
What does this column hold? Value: -0.2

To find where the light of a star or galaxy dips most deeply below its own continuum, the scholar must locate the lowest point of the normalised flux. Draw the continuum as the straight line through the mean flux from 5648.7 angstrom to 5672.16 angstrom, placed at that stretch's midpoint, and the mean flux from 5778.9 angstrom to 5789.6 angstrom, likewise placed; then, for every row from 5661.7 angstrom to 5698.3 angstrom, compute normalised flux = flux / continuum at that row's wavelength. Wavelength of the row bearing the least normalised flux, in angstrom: 5662.37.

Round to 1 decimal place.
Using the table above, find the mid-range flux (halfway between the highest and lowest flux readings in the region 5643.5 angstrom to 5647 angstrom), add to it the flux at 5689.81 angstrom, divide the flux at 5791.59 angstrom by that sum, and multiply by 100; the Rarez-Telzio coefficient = 50.2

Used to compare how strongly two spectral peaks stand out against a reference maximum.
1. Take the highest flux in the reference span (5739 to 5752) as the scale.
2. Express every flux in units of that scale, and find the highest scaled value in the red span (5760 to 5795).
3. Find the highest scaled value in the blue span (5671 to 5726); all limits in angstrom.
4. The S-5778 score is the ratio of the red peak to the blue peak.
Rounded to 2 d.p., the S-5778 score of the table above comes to 1.00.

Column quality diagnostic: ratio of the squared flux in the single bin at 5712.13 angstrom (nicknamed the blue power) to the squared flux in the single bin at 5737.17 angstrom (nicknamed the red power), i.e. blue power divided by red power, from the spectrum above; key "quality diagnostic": 0.81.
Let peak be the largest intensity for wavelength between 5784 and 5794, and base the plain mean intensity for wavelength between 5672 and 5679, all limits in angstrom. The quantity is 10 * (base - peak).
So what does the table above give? -35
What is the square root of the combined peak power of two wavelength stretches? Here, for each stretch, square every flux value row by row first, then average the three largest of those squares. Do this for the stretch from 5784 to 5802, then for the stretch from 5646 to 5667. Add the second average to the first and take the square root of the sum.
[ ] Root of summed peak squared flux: 84.6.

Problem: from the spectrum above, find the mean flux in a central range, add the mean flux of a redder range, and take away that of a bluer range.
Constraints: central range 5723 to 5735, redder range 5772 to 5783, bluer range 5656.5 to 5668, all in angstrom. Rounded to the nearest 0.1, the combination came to 57.5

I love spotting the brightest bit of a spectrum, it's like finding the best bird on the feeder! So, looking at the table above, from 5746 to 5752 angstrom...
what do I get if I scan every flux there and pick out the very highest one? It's 61.26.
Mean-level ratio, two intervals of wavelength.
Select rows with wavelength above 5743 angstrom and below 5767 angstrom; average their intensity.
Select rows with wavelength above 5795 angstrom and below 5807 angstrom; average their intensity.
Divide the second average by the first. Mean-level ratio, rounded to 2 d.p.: 0.99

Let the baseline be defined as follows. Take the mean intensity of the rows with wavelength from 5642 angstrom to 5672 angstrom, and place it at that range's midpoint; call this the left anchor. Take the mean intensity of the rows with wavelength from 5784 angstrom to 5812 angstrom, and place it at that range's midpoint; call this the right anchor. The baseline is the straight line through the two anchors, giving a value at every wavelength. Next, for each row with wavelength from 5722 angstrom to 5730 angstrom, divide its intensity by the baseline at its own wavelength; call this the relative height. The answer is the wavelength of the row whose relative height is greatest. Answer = 5729.25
